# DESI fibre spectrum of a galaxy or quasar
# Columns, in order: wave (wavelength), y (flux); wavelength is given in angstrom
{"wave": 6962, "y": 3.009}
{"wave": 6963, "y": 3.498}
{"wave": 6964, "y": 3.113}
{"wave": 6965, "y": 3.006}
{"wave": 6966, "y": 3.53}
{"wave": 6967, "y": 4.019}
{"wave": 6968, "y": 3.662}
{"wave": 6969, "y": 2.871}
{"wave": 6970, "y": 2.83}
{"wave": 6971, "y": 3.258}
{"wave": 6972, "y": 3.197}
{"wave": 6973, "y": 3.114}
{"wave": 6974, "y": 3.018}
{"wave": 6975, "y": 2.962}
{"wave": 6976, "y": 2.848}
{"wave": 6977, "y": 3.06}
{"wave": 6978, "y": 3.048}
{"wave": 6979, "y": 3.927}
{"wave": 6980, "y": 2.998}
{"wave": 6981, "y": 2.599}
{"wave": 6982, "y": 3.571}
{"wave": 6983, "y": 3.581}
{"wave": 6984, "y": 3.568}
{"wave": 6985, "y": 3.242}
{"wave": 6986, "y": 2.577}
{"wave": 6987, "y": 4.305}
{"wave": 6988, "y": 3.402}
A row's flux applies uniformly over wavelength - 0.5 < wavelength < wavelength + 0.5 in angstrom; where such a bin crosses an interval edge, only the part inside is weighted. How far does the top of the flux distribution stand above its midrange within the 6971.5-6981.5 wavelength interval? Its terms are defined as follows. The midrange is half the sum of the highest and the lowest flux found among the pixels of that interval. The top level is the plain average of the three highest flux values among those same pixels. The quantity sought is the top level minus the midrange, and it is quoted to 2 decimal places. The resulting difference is 0.15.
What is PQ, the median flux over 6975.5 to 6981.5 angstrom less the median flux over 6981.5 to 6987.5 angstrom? -0.5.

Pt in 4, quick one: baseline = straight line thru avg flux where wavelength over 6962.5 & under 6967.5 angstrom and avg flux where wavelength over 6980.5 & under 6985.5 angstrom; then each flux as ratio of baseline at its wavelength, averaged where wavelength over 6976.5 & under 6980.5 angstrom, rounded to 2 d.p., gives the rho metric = 0.97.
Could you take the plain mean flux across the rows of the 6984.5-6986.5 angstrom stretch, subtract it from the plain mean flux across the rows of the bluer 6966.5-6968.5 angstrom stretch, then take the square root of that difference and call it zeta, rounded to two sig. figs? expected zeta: 0.96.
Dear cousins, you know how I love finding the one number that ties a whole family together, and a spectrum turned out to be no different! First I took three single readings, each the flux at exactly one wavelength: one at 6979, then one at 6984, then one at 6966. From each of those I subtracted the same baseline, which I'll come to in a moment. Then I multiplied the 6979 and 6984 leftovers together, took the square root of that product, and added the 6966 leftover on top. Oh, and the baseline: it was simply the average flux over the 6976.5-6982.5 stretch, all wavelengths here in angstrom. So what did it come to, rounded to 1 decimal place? 0.8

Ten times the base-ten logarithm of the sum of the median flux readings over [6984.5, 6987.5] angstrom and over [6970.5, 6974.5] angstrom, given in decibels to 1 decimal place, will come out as 8.1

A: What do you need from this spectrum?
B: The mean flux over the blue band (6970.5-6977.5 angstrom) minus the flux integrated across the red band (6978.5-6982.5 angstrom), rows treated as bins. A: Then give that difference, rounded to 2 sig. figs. -10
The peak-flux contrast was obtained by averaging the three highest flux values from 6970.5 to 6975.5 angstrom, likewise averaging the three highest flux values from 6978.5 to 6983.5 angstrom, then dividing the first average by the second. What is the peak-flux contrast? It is 0.86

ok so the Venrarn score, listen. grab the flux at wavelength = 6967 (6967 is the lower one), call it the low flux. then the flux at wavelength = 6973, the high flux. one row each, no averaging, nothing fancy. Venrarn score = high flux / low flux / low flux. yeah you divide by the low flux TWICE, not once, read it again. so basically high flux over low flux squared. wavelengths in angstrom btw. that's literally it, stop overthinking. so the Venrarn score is 0.19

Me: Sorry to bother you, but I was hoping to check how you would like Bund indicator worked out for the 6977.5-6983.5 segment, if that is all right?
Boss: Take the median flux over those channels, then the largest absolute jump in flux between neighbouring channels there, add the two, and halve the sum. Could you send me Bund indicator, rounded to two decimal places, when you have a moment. 2.14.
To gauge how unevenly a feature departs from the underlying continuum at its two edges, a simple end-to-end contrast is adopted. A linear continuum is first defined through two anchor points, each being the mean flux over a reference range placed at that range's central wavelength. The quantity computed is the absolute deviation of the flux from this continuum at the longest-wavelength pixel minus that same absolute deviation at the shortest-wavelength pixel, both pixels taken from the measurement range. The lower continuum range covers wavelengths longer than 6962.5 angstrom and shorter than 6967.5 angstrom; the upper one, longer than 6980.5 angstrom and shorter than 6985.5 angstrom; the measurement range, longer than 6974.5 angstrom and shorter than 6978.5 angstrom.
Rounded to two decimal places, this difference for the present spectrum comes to -0.11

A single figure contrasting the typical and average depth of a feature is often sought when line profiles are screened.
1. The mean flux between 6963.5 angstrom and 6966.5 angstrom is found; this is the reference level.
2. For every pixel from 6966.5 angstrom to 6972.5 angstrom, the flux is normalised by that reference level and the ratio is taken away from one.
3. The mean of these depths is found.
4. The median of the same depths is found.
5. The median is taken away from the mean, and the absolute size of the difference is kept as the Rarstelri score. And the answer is 0.024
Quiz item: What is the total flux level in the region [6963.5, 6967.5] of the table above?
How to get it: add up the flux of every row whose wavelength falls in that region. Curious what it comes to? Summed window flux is 13.7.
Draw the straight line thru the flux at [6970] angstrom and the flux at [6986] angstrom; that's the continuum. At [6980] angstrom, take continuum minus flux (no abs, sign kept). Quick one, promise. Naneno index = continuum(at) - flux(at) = -0.33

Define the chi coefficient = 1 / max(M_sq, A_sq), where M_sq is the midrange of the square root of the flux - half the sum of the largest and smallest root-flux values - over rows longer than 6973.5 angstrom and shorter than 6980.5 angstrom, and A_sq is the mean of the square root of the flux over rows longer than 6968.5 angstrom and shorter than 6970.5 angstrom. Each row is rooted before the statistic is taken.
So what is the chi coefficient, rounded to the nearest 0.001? 0.545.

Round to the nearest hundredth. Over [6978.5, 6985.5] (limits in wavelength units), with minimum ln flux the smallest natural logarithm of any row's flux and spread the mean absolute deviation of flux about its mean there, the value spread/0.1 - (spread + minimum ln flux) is 2.20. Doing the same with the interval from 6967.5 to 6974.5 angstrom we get 0.79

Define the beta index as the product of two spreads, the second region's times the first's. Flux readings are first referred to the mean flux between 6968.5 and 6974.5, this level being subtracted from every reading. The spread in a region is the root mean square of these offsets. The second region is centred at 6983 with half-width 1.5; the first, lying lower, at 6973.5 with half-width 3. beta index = 0.074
